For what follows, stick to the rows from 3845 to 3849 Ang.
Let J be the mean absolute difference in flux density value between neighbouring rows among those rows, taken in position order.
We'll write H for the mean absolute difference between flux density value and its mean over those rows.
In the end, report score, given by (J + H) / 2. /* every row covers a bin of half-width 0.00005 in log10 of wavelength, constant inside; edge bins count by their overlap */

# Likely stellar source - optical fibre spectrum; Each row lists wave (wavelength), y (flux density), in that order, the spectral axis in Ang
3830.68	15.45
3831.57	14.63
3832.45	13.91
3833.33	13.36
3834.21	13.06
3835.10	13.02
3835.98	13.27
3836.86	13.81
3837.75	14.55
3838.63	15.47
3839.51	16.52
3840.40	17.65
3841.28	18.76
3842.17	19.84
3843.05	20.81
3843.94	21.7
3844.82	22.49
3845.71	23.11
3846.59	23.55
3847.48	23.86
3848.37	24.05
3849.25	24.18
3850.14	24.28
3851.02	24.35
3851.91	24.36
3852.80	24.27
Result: 0.3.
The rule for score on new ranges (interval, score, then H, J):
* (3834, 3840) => 0.8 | 1.1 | 0.6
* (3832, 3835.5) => 0.3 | 0.3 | 0.3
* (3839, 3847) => 1.5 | 2.0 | 0.9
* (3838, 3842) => 1.1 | 1.1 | 1.1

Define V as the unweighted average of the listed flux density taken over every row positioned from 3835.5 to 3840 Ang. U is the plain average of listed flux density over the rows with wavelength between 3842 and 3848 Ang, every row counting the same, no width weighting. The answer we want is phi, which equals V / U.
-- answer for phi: 0.66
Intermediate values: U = 22.2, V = 15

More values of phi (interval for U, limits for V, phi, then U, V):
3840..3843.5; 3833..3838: 0.70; 19.3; 14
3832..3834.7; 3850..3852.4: 1.81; 13.4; 24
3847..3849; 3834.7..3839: 0.59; 24.0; 14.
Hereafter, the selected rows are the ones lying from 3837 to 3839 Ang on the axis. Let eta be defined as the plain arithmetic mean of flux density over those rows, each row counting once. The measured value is 15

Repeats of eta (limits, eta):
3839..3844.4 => 19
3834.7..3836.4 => 13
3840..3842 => 18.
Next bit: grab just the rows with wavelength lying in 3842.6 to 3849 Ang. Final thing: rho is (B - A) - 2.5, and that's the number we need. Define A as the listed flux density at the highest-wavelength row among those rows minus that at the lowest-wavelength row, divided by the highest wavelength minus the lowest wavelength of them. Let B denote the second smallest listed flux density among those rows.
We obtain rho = 18.6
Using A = 0.6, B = 21.7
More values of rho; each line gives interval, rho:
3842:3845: 17.3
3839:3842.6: 13.9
